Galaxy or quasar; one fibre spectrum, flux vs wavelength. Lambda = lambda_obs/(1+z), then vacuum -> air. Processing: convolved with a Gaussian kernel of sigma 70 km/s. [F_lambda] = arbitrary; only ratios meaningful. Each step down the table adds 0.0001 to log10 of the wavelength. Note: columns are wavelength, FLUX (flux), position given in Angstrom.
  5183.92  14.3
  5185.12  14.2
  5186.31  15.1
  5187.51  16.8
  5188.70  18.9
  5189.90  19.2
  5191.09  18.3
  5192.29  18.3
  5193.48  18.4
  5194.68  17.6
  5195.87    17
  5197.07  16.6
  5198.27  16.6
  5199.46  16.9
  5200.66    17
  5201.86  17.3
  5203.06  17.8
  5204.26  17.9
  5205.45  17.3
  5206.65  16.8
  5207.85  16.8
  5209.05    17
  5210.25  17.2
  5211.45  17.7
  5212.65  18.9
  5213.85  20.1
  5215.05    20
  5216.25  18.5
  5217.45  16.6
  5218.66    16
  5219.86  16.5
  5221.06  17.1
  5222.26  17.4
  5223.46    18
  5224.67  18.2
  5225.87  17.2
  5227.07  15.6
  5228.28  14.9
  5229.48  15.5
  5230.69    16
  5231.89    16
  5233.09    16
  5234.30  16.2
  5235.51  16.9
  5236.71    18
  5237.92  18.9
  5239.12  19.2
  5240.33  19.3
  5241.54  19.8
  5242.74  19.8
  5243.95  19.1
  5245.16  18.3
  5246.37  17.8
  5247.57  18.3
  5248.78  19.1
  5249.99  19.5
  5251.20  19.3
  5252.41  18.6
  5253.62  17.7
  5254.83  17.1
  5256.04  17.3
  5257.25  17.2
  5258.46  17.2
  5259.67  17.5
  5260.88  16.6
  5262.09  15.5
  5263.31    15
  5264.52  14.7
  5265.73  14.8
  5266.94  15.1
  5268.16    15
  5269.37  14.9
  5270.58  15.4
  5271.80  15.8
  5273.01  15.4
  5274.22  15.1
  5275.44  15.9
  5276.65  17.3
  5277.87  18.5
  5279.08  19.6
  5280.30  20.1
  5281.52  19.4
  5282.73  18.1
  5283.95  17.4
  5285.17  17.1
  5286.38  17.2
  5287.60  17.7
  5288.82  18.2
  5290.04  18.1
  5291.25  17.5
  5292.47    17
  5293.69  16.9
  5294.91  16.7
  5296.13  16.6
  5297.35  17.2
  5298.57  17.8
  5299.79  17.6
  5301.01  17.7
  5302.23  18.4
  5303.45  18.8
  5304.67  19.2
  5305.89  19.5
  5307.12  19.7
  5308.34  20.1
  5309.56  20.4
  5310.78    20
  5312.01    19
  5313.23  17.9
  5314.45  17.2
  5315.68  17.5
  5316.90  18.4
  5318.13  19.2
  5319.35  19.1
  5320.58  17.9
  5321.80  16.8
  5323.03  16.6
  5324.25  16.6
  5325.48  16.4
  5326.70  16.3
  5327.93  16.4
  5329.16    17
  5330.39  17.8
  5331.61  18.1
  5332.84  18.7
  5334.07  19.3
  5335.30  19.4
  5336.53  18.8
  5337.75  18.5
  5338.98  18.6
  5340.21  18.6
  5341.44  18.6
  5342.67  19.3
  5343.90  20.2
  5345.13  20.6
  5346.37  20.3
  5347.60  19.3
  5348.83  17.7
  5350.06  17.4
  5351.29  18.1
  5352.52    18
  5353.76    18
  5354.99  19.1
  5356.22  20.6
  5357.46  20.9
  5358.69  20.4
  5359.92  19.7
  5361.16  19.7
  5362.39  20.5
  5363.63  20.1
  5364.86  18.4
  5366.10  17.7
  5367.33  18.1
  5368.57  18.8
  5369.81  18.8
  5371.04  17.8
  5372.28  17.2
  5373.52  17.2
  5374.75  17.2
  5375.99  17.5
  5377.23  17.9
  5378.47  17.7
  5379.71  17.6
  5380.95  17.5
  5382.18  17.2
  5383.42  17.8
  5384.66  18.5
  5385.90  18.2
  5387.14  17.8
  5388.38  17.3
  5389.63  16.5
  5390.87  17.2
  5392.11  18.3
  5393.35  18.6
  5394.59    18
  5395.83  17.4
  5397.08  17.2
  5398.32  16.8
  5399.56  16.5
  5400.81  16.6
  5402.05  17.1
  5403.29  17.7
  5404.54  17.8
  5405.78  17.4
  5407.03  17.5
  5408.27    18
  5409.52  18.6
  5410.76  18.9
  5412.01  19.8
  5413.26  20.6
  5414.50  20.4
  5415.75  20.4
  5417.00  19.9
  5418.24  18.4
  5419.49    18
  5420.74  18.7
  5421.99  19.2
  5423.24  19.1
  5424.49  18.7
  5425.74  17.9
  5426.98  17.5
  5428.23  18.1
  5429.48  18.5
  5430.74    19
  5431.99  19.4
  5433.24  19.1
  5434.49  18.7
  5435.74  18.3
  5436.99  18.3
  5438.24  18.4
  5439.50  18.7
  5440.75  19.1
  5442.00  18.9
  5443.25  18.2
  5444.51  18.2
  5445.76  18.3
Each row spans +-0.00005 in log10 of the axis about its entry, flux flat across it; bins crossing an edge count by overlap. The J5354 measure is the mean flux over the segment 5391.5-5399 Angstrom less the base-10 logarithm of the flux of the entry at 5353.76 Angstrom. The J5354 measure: 16.5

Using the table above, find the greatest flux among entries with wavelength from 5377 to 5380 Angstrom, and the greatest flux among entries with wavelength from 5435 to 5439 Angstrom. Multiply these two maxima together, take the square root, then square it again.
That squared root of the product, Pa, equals 329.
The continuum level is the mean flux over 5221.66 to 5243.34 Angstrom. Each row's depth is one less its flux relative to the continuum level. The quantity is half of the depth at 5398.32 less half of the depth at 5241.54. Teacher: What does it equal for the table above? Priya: 0.086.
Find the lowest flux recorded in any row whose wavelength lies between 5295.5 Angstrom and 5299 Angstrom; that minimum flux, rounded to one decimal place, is 16.6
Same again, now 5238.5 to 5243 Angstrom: 19.2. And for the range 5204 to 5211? 16.8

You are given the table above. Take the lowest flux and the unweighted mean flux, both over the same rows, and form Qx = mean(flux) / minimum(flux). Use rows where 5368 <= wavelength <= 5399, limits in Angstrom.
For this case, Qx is 1.07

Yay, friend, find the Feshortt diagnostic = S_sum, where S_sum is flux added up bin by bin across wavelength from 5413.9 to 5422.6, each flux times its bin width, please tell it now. 168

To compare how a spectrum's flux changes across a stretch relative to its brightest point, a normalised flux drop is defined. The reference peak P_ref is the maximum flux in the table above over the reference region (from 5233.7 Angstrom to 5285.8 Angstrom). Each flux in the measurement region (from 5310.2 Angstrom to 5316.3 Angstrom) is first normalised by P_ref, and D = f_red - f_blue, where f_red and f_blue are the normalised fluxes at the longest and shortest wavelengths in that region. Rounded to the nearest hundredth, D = -0.12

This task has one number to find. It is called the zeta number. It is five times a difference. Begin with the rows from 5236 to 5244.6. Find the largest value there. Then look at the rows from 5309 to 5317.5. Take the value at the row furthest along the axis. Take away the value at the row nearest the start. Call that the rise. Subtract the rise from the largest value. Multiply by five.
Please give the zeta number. 109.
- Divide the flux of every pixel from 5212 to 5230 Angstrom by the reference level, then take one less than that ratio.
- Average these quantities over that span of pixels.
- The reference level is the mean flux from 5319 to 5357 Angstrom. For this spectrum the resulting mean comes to -0.052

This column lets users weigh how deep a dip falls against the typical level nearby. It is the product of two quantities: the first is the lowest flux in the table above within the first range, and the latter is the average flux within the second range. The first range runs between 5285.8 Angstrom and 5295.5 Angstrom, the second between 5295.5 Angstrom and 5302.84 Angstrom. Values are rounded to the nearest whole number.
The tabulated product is 293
